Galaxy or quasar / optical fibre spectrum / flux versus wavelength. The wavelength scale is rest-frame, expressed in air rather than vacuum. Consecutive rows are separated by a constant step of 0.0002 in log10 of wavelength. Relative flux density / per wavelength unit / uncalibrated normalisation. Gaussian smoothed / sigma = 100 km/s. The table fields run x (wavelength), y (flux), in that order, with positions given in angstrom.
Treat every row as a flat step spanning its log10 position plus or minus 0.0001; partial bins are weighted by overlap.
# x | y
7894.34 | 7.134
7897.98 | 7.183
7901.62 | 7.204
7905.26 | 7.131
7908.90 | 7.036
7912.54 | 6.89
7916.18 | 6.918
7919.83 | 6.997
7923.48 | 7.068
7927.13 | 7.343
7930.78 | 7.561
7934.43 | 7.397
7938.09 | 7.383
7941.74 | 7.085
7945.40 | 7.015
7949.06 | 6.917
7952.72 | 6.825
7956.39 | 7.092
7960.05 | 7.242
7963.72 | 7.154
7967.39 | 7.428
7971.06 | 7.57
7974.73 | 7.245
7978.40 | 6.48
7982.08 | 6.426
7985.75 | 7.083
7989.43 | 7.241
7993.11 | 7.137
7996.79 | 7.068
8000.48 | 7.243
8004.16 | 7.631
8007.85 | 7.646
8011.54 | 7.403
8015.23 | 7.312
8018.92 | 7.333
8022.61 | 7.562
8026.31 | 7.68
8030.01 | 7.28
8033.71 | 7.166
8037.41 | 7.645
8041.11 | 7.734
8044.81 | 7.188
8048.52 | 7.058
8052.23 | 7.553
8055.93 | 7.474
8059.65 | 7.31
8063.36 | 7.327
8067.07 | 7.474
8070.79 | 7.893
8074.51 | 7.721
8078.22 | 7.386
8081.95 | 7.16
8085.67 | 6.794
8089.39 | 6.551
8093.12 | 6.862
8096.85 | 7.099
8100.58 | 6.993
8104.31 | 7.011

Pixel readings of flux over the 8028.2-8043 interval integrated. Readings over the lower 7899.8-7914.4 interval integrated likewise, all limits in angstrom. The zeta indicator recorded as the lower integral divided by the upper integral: 0.93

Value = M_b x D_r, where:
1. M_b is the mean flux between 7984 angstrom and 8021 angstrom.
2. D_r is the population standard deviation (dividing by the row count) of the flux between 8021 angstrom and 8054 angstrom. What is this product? 1.76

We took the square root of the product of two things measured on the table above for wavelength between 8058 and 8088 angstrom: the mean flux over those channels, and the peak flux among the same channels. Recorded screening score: 7.63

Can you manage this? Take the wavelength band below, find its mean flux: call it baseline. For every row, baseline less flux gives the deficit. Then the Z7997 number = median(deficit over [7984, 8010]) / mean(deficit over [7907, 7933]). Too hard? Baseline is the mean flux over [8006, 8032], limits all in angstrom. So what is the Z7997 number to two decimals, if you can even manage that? 0.64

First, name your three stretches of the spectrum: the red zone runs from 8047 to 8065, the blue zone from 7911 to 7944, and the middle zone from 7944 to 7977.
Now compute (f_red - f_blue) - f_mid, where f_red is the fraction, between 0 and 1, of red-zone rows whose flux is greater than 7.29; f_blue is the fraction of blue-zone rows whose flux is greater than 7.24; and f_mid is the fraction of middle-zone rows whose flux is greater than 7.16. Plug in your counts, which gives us -0.09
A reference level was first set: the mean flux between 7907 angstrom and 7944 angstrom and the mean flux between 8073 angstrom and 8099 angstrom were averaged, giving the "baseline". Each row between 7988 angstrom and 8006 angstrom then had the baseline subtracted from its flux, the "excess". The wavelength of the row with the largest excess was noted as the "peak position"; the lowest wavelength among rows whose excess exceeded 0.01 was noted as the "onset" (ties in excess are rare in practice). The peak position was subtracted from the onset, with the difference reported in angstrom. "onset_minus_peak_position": -14.7 angstrom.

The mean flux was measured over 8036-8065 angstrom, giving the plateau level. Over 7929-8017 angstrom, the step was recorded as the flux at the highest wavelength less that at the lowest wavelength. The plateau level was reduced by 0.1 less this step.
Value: 7.06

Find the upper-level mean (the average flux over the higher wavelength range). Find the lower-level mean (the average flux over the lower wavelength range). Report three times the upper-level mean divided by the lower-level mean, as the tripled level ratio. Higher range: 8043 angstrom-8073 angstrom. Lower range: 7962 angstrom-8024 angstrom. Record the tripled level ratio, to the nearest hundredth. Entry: 3.07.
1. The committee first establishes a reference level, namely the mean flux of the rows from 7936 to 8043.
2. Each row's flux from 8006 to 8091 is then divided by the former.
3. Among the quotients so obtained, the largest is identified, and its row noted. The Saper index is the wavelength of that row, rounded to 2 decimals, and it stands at 8070.79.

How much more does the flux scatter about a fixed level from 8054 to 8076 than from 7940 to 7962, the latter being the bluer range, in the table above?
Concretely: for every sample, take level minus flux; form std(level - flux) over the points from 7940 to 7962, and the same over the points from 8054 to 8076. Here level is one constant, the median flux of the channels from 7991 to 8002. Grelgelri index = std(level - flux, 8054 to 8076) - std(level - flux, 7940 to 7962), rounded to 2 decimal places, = 0.08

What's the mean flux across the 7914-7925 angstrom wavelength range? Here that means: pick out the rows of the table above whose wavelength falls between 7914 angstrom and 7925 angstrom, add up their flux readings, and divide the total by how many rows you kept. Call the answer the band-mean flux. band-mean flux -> 6.99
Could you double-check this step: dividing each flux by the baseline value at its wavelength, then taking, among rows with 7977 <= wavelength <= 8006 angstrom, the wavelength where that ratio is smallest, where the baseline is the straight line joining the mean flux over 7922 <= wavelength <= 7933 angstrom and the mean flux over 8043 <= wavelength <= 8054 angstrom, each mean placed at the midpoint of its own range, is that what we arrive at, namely 7982.08 angstrom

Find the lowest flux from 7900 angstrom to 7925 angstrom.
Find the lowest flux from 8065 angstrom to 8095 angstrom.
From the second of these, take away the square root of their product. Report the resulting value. -0.2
